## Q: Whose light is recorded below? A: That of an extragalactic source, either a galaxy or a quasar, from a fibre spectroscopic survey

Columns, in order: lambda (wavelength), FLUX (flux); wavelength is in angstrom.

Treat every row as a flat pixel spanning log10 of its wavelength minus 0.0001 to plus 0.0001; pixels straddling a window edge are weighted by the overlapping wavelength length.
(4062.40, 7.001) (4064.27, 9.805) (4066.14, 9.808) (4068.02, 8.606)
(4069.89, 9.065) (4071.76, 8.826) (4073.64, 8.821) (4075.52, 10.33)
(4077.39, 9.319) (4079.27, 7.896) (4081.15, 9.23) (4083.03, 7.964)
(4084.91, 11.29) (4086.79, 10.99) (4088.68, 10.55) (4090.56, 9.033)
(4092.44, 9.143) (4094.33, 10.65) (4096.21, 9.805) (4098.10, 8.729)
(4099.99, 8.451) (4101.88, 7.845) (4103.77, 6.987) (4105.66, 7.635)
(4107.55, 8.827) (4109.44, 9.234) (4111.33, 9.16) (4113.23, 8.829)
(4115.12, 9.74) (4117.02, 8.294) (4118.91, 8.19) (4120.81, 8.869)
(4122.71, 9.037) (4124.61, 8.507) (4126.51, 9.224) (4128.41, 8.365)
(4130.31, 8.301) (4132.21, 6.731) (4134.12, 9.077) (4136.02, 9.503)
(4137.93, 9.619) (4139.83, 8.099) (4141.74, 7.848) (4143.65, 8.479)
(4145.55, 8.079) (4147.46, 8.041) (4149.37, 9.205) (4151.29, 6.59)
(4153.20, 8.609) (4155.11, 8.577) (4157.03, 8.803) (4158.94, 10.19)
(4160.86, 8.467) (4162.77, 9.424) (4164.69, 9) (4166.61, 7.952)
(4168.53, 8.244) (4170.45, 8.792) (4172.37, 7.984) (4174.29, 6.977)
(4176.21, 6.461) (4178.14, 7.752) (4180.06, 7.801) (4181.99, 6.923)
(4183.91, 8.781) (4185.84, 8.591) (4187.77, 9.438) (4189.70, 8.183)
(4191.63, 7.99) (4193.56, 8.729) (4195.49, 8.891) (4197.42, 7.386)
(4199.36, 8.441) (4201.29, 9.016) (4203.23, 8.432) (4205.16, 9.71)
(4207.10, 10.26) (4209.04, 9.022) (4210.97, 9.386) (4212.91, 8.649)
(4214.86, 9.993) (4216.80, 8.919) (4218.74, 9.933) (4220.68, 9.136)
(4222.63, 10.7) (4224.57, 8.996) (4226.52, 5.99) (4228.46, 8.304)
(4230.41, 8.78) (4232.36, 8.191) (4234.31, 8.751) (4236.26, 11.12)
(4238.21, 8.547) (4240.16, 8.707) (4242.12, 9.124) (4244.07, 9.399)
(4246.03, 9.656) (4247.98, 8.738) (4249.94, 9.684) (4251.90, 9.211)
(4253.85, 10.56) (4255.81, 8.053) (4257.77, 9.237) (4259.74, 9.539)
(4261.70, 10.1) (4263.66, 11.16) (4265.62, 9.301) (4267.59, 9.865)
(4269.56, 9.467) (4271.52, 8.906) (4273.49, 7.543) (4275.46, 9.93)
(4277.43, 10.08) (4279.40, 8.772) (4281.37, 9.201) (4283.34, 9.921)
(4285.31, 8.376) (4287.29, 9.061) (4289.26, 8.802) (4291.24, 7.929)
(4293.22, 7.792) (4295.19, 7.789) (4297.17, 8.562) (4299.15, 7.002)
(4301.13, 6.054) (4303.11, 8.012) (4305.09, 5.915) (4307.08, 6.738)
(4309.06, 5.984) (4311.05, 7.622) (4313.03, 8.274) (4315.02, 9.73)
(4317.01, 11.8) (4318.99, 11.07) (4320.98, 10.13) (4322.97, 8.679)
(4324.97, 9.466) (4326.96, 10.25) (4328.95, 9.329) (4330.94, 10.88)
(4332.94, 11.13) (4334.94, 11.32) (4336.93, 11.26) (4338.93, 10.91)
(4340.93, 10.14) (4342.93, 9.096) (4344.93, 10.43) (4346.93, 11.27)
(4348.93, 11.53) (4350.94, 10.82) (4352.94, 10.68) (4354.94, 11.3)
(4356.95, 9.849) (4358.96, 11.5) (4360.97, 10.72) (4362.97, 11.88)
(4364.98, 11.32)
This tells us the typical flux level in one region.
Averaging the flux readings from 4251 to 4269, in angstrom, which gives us 9.7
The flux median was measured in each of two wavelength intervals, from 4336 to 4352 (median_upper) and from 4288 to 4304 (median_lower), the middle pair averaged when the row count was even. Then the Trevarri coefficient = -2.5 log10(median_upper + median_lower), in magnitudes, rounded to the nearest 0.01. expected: -3.18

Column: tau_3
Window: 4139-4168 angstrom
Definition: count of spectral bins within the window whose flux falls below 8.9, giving 11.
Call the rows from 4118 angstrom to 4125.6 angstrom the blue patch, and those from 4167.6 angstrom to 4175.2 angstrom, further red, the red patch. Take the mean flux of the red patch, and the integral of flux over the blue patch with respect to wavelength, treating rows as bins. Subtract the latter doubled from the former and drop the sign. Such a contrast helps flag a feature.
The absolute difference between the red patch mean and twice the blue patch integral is 123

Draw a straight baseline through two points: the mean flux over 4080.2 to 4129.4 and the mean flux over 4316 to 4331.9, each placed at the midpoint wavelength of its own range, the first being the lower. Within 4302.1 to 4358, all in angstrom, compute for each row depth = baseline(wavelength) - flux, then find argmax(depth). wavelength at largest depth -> 4305.09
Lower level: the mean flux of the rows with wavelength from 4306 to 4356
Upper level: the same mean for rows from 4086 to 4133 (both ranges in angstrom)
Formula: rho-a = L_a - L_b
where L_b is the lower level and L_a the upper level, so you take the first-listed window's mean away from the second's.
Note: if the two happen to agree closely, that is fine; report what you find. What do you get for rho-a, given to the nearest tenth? -1.1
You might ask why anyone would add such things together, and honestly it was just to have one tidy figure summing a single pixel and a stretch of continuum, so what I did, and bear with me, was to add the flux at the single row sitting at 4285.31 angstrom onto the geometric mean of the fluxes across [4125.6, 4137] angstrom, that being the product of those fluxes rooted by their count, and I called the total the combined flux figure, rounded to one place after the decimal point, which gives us 16.9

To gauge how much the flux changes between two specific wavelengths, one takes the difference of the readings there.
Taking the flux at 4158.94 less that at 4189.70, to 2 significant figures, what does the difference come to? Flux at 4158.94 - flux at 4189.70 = 2.0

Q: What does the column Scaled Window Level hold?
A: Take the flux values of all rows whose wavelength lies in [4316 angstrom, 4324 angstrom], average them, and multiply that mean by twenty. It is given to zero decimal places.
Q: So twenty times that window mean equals 208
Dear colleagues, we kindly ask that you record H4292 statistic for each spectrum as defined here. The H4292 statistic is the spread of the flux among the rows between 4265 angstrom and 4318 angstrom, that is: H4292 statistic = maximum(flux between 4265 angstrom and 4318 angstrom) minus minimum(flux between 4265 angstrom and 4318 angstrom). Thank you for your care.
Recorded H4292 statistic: 5.9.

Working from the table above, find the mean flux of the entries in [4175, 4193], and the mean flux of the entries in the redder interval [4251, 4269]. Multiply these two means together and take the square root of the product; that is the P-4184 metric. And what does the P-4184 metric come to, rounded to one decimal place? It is 8.8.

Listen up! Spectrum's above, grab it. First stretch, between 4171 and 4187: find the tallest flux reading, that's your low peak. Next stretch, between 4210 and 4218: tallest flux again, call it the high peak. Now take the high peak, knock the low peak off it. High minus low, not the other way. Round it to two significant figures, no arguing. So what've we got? 1.2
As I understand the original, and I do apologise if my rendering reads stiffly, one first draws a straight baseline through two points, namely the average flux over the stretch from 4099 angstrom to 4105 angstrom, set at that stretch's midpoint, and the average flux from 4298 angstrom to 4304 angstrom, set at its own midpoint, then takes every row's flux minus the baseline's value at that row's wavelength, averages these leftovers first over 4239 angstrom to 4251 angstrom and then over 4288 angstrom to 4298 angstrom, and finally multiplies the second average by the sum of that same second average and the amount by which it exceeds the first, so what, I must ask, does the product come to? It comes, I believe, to 0.3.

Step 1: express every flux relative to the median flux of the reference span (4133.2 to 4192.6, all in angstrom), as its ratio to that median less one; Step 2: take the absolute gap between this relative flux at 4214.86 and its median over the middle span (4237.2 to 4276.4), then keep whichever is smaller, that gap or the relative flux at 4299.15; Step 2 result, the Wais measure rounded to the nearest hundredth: -0.17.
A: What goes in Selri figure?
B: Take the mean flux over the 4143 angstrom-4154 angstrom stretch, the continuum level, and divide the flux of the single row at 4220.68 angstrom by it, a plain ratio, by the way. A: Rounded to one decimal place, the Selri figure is 1.1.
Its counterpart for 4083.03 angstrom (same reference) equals 1.0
